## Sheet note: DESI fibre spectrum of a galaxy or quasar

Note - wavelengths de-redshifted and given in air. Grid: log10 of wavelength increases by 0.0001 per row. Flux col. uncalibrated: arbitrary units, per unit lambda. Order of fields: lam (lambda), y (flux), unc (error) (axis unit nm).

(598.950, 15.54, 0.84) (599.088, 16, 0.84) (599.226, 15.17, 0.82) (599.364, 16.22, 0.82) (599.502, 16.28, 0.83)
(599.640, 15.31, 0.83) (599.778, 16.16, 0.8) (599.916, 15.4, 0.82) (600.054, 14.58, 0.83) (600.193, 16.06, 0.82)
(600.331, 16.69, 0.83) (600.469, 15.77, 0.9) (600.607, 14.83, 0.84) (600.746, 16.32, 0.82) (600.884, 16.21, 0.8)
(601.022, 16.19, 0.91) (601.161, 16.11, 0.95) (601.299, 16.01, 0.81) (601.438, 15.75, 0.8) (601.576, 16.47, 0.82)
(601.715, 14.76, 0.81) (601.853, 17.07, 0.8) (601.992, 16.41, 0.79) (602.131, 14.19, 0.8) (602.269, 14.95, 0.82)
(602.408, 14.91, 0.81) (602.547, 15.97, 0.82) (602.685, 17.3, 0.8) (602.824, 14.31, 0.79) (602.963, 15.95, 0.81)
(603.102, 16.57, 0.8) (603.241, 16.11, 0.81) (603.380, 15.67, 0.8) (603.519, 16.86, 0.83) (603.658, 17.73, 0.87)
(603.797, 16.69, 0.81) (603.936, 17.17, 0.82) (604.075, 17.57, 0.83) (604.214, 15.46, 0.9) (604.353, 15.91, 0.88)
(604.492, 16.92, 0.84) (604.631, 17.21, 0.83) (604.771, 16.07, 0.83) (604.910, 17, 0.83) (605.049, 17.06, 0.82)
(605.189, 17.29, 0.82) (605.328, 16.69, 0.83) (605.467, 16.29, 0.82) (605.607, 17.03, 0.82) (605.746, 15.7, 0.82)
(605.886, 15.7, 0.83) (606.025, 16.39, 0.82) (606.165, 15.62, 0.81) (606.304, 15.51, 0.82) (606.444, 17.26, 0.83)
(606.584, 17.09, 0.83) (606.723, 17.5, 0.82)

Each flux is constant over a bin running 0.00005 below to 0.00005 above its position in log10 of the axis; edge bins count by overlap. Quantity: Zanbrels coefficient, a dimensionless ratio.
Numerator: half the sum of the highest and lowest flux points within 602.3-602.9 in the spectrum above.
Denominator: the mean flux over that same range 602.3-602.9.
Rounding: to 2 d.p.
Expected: 1.01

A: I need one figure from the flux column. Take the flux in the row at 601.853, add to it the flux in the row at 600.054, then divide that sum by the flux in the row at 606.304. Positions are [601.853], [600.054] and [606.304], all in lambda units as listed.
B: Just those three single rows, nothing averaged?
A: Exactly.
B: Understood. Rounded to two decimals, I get 2.04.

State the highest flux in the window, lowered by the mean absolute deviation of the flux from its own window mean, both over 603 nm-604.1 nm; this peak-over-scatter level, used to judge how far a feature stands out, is 17.2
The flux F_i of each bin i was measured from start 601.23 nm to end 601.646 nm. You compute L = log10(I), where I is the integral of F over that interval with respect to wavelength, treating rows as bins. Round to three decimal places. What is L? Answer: 0.825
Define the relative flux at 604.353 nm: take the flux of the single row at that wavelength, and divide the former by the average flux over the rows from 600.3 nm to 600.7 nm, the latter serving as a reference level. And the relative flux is 1.01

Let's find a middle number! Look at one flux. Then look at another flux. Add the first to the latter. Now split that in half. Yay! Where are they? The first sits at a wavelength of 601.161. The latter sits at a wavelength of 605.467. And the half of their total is 16.2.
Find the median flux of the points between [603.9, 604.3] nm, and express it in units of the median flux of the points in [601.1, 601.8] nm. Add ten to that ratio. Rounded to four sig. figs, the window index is 11.07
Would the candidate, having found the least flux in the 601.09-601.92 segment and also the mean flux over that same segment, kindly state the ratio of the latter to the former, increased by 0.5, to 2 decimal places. 1.59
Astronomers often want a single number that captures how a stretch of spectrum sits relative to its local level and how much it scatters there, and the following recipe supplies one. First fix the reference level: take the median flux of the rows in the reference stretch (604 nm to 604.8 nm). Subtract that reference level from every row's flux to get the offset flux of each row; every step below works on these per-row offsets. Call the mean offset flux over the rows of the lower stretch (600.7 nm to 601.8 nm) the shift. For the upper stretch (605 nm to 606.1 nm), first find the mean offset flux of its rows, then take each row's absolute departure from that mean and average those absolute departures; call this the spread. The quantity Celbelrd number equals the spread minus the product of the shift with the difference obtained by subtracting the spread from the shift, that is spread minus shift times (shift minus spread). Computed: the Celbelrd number 0.0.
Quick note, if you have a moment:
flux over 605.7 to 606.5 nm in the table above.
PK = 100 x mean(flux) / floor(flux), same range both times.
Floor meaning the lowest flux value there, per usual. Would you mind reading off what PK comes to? 103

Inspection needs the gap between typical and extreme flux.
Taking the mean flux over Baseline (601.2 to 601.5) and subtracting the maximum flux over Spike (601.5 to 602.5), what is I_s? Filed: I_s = -1.2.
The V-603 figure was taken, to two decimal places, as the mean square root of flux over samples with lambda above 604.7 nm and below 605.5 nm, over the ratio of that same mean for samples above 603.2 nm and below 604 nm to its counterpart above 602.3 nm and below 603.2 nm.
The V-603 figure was 3.98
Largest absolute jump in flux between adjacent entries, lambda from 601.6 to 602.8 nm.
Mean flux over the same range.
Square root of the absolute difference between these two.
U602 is 3.66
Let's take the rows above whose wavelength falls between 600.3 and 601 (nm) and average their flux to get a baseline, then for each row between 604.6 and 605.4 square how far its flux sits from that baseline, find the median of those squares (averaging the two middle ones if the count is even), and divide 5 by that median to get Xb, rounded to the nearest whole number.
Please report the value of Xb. 4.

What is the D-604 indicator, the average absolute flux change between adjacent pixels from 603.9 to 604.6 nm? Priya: 1.0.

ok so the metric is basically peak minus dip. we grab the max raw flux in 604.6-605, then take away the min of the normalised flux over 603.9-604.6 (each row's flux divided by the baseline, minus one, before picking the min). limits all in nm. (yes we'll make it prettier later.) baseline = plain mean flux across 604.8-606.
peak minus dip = 17.3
